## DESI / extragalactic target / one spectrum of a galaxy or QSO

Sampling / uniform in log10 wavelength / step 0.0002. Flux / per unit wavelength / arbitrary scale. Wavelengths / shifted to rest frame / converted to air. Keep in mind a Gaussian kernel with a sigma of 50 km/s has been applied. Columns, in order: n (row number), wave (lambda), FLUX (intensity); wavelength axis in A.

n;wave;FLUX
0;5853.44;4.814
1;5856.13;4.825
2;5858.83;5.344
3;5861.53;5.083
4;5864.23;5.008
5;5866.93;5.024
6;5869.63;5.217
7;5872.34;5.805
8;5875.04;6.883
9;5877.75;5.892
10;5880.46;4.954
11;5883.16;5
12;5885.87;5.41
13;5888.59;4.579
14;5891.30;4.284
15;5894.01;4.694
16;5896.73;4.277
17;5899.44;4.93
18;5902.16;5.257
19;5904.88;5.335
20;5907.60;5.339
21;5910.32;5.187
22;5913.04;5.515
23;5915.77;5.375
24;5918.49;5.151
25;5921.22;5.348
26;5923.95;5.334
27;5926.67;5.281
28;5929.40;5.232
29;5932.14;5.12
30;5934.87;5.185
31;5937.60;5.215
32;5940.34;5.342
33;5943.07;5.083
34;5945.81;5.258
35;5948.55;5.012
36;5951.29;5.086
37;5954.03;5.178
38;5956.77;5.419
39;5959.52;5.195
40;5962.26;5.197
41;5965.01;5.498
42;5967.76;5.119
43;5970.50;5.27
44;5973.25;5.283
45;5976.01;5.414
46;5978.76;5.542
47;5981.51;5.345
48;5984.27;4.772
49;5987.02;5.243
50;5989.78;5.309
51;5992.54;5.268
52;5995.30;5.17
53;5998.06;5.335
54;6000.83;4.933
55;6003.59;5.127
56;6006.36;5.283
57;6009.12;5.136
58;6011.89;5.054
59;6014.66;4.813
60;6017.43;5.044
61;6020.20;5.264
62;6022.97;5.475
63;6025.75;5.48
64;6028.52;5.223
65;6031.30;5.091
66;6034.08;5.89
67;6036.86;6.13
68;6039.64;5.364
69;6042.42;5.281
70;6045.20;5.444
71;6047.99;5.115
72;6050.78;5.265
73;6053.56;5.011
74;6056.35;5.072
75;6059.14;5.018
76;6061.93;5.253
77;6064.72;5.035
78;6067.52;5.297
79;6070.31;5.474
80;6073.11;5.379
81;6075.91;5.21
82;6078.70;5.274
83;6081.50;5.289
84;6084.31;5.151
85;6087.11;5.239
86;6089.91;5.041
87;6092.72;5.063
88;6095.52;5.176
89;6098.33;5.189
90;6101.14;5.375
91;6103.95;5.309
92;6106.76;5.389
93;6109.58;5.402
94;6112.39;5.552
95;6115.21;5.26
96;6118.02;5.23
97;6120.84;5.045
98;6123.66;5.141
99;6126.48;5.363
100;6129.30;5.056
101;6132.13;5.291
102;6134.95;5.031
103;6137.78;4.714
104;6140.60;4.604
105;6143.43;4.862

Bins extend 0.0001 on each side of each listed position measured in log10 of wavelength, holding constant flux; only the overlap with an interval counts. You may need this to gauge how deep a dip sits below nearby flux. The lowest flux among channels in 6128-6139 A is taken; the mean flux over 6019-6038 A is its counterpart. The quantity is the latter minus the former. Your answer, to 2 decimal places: 0.79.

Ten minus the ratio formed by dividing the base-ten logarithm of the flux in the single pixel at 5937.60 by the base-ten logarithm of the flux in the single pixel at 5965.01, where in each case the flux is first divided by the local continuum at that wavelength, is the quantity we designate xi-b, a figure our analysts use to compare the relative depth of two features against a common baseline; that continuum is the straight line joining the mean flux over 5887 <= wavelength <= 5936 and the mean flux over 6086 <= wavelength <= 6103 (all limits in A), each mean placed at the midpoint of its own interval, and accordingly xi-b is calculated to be 9.7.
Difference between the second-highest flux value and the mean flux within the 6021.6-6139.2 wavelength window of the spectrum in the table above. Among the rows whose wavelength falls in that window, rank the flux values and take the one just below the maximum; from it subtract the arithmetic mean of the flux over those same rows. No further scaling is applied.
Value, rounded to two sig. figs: 0.63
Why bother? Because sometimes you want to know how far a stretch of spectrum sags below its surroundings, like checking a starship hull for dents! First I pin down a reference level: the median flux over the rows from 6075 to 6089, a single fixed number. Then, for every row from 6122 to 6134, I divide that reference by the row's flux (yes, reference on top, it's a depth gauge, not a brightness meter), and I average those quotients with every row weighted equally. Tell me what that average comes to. 1.01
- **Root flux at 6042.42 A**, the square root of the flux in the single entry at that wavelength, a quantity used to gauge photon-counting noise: 2.298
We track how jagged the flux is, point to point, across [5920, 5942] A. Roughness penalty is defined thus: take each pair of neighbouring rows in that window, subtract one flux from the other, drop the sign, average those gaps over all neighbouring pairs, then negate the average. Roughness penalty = -0.06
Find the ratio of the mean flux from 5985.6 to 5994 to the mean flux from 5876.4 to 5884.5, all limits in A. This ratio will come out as 1.00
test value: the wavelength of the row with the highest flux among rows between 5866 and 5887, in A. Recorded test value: 5875.04 A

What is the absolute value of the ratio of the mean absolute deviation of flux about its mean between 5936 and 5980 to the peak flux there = 0.022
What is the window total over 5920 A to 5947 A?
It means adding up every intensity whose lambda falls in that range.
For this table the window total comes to 52.4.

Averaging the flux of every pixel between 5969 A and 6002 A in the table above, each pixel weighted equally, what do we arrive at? 5.24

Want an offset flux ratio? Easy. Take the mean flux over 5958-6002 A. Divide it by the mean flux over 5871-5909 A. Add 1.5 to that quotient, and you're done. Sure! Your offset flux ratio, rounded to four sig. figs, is 2.511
